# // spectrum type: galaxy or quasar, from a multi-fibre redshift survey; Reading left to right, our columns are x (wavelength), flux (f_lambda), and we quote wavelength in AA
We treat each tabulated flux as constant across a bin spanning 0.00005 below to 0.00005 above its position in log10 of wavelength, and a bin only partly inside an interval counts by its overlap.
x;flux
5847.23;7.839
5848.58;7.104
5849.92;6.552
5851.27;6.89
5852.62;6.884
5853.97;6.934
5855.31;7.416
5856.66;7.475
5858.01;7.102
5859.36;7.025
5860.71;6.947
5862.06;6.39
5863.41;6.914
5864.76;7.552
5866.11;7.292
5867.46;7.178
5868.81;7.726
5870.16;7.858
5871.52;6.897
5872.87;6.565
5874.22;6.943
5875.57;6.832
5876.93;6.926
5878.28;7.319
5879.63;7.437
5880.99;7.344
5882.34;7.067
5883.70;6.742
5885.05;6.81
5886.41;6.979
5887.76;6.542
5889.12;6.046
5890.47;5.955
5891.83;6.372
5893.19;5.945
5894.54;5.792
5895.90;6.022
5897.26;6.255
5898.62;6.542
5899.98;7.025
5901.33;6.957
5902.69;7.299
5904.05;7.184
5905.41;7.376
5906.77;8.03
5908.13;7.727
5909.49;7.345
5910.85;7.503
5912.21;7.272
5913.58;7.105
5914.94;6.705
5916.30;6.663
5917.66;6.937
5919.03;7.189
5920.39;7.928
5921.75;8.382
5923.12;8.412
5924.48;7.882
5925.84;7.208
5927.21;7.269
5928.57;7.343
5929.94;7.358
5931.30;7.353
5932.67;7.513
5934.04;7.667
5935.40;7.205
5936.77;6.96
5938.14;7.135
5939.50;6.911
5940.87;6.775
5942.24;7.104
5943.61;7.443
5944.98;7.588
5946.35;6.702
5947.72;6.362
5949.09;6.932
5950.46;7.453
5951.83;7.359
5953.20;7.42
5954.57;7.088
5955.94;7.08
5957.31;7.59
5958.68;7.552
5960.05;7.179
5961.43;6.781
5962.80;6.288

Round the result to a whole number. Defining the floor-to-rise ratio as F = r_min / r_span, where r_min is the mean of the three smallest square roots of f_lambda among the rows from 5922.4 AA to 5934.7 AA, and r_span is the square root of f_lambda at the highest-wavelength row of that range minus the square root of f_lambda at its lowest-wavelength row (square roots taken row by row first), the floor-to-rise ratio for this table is -21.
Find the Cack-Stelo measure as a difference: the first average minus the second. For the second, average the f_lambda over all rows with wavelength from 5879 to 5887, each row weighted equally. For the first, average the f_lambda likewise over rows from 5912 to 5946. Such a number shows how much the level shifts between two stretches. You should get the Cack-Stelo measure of 0.27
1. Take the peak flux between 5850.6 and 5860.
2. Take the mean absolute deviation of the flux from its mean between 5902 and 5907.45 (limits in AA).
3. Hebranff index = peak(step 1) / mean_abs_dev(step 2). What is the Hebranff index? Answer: 27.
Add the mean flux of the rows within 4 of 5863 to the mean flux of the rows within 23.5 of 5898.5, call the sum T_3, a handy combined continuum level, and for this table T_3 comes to 14.0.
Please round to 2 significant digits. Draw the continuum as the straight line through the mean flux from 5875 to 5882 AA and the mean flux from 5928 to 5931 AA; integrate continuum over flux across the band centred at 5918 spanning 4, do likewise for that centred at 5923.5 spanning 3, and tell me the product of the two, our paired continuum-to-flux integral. 11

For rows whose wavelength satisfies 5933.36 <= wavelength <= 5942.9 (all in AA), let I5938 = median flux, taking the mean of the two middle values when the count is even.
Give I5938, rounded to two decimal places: 7.10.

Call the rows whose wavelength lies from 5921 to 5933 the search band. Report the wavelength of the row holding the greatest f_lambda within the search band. 5923.12 AA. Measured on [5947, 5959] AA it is 5957.31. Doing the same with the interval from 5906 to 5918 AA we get 5906.77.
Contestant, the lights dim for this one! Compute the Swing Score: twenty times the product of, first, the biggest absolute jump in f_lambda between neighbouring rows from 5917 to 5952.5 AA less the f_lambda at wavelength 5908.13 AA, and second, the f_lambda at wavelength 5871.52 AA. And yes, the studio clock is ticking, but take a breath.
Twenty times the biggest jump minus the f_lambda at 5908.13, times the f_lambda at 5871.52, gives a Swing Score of -944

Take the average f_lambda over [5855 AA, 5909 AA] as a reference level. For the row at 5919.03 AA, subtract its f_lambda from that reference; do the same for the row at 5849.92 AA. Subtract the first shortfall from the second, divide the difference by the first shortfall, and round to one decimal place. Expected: -2.6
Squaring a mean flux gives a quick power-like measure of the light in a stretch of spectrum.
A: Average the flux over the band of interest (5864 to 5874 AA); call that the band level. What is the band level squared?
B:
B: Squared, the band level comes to 53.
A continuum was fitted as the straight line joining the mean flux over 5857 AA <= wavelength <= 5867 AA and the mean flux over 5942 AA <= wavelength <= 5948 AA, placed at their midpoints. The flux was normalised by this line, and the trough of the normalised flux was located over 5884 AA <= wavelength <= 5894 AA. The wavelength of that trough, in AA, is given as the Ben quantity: 5893.19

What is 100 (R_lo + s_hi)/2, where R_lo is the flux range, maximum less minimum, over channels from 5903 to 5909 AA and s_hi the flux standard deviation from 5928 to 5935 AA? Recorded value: 49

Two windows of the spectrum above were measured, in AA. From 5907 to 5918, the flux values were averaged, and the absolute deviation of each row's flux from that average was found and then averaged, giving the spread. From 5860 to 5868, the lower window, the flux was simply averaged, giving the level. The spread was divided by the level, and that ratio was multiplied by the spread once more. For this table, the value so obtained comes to 0.013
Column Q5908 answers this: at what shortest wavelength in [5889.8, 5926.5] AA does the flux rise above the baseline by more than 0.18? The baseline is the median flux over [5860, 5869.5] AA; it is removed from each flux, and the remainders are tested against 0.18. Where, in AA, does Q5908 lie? 5905.41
